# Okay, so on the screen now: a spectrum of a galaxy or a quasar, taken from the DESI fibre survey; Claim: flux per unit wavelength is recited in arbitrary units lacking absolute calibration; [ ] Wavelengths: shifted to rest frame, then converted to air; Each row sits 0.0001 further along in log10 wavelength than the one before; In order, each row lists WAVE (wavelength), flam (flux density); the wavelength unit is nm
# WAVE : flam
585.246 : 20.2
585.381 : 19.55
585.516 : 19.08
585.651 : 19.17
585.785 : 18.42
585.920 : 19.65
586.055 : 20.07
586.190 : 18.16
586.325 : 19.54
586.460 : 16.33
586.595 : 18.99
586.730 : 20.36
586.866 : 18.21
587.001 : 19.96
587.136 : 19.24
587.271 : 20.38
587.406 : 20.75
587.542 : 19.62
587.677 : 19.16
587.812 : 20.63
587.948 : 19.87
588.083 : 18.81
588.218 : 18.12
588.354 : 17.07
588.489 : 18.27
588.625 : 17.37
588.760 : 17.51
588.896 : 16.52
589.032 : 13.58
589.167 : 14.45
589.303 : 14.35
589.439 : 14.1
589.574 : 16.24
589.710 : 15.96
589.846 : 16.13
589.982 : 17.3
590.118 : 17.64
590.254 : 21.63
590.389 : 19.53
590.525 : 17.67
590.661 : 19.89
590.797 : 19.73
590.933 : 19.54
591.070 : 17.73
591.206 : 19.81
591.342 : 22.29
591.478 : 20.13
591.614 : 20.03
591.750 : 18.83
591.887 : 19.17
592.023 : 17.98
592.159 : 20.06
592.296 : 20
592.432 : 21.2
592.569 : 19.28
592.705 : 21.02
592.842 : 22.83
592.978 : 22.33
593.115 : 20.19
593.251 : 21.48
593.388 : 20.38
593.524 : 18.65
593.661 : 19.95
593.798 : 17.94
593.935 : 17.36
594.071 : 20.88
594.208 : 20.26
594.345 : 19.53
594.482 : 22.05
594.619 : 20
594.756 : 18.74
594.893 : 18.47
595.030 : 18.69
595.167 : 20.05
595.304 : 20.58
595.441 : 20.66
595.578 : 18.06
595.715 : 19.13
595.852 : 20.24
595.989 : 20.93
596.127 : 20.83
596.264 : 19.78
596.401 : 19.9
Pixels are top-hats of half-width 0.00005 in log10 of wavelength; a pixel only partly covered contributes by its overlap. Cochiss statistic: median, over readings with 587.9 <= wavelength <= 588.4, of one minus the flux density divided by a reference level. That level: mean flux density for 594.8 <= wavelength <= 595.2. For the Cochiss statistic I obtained 0.03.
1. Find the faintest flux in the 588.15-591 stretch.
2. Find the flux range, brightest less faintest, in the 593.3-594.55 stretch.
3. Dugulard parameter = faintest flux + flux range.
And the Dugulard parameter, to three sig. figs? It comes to 18.3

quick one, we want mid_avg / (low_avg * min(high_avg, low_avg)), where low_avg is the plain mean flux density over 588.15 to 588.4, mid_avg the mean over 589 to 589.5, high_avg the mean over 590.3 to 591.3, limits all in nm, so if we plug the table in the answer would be 0.046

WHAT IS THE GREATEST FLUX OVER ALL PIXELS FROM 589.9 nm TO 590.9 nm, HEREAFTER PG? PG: 21.63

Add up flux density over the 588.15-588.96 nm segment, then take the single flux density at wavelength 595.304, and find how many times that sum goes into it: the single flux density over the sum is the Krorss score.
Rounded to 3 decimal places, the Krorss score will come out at 0.196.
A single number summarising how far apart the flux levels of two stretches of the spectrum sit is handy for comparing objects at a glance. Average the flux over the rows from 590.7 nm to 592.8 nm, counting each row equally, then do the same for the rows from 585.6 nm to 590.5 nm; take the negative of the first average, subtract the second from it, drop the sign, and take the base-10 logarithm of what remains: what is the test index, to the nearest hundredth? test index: 1.58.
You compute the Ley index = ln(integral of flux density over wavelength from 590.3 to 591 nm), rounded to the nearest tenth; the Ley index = 2.6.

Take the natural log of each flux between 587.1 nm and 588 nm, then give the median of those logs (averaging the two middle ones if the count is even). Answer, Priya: 2.99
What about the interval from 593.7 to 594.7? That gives 3.00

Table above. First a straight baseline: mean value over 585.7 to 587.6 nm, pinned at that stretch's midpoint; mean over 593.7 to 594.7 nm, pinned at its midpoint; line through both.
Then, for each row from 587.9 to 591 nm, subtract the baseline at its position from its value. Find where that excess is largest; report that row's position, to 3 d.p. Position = 590.254 nm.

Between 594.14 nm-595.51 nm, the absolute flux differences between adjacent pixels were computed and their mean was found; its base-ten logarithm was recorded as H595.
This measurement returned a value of 0.00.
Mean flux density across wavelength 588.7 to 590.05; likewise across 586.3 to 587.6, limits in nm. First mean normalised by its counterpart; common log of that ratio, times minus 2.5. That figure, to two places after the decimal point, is 0.23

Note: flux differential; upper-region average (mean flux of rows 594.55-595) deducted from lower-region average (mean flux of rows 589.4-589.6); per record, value -3.9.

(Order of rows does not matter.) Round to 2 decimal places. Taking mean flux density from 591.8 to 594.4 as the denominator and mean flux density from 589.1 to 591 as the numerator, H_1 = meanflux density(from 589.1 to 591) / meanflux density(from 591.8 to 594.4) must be 0.87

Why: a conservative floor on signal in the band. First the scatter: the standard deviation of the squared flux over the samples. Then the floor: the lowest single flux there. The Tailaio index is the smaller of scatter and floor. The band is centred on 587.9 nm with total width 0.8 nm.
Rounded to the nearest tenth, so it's 18.1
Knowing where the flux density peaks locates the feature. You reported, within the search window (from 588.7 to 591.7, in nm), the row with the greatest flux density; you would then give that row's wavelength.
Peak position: 591.342 nm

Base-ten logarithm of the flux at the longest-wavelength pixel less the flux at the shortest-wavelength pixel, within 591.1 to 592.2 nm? -0.60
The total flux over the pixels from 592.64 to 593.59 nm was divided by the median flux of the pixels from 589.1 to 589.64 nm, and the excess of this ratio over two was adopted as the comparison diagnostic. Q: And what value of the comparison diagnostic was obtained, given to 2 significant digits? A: 8.2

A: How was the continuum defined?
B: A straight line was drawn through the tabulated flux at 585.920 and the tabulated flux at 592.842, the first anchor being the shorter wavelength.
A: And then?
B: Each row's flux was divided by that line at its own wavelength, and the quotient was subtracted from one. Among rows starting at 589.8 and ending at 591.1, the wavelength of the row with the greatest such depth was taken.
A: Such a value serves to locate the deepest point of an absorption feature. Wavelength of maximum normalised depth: 589.846 nm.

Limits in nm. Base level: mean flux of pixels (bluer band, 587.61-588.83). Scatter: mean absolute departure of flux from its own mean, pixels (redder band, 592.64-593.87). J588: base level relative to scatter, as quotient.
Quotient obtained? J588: 15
